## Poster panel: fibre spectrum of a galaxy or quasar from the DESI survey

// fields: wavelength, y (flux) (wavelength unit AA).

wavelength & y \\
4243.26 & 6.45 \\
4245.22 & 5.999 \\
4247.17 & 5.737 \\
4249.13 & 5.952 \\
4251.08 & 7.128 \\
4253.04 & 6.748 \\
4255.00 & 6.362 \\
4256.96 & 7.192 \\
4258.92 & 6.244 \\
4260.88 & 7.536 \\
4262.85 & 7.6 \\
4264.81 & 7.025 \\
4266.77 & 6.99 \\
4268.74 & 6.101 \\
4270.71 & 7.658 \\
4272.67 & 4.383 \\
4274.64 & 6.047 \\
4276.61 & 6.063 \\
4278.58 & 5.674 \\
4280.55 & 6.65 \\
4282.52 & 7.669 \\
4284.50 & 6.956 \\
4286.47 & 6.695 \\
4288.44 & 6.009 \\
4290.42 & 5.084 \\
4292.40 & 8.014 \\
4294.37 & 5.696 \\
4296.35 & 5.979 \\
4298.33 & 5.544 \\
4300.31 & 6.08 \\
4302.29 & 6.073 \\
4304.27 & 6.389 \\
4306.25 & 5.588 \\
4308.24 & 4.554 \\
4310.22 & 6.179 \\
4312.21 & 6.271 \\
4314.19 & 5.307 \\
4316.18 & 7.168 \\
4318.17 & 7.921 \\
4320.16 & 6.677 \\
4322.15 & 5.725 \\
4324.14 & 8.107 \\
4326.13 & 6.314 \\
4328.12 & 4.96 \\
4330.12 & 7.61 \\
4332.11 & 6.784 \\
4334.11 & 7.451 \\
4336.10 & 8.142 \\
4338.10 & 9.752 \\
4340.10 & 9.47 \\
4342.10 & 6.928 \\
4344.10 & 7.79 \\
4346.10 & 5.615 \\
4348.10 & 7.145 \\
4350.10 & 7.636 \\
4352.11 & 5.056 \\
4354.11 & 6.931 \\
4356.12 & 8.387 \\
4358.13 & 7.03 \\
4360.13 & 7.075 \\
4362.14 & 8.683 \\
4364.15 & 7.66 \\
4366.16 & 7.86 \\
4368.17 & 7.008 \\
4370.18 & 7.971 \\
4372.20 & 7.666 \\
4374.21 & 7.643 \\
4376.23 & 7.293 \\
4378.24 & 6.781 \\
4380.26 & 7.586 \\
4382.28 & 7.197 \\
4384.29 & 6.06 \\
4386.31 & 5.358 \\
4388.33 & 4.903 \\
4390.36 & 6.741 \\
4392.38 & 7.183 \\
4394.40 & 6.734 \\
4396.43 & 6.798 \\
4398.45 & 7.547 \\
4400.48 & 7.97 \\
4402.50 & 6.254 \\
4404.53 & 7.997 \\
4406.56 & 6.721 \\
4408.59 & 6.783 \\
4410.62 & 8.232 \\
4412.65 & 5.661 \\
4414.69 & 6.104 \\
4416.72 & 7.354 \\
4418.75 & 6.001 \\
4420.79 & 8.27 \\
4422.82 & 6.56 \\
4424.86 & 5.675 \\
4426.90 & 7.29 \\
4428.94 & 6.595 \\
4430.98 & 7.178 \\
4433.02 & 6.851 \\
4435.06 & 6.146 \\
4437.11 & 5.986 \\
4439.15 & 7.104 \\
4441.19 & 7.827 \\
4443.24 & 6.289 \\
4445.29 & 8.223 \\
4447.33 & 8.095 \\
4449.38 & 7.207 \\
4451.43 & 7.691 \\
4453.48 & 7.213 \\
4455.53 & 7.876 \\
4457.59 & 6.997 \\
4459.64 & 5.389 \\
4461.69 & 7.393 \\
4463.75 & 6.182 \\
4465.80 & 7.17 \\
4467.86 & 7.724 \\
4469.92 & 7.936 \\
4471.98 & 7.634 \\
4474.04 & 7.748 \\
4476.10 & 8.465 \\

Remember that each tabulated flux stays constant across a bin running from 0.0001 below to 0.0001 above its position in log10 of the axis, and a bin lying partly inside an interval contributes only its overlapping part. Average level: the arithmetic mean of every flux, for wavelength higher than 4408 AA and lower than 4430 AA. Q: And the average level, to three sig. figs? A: 6.78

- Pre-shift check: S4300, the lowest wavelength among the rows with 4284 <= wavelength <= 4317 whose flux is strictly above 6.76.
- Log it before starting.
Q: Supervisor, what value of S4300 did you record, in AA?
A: 4284.50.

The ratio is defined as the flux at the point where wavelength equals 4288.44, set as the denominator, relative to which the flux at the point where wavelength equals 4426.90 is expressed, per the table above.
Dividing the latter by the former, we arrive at 1.2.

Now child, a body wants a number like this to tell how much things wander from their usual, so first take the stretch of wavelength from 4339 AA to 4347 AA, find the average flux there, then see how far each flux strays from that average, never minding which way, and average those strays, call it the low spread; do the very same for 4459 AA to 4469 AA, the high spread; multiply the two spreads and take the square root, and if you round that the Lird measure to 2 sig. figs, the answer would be 0.96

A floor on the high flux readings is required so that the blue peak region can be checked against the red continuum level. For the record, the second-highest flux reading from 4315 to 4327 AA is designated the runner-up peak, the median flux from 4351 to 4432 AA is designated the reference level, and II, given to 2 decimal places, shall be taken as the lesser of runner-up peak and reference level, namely 7.05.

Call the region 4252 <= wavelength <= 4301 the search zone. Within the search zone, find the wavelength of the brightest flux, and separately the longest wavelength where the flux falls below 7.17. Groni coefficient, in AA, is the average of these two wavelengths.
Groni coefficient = 4296.4 AA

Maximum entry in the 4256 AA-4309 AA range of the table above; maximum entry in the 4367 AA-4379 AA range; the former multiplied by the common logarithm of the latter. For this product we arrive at 7.2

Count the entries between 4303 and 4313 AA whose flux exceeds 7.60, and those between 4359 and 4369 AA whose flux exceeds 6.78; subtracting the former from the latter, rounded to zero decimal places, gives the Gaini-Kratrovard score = 5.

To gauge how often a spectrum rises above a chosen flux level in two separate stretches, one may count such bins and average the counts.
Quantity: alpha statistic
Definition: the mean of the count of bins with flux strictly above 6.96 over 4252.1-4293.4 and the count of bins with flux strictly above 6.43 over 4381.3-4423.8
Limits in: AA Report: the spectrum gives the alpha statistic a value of 11.0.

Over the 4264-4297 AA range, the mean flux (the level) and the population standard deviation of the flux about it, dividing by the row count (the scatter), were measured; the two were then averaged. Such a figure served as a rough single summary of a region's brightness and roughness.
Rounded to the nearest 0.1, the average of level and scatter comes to 3.7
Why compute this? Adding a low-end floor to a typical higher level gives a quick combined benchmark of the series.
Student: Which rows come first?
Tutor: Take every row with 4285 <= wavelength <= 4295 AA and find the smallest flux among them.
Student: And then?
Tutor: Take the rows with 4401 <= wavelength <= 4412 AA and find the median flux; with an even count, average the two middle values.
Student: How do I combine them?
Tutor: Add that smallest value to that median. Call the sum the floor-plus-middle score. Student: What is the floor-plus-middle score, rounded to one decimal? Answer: 11.9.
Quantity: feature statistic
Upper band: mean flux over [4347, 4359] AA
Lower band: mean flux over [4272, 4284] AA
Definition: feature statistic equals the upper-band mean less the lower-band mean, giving 0.9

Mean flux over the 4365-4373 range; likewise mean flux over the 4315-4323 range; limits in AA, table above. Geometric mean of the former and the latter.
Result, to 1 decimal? 7.2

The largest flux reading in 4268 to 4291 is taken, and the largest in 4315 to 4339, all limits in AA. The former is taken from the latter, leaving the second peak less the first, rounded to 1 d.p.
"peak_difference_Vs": 2.1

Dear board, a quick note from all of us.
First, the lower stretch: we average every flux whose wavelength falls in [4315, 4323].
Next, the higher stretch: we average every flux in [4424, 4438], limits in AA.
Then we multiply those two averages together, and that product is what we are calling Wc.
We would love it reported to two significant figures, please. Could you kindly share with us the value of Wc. 45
